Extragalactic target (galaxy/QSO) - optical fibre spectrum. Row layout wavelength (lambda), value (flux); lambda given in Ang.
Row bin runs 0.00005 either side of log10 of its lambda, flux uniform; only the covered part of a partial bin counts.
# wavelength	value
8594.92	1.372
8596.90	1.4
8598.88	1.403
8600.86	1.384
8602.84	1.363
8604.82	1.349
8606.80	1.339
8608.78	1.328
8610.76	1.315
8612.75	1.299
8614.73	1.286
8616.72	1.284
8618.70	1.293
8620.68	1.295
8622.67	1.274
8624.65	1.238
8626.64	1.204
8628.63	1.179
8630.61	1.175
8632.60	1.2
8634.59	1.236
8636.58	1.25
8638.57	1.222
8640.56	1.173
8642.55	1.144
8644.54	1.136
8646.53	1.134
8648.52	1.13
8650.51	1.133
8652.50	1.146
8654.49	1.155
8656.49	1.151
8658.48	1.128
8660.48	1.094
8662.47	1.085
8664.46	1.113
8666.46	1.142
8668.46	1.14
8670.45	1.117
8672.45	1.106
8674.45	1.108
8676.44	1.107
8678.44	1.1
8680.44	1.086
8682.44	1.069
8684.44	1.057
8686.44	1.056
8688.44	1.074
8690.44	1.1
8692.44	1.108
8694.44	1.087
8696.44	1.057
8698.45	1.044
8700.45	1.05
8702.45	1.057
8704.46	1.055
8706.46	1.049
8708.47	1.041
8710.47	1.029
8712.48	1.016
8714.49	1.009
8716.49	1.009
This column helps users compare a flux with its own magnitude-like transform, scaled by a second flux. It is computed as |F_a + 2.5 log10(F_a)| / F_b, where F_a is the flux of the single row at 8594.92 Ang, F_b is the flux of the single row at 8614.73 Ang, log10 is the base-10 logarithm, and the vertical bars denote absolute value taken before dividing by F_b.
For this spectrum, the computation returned 1.3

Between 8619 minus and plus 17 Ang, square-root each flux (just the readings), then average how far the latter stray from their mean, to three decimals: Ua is 0.022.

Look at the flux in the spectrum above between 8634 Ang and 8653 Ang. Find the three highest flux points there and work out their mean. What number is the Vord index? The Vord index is 1.24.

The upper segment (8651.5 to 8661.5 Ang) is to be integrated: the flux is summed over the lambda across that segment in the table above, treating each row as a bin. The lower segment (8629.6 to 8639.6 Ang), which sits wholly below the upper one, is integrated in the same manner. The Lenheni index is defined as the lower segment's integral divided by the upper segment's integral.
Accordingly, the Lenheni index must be 1.1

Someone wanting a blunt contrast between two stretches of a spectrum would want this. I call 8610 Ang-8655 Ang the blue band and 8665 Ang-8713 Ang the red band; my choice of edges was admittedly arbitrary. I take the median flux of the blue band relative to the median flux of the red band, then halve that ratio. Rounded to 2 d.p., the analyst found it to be 0.56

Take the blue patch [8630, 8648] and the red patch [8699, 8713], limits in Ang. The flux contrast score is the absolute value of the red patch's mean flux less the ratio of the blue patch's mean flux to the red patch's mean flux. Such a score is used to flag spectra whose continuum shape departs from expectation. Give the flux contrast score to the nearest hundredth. 0.09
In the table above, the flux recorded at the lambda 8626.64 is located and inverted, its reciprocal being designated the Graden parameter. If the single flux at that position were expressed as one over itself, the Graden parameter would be 0.83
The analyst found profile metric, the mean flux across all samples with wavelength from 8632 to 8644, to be 1.20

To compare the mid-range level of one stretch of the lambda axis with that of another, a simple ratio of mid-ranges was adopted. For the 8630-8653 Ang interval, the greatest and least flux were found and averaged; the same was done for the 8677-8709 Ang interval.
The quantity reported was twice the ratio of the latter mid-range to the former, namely 1.81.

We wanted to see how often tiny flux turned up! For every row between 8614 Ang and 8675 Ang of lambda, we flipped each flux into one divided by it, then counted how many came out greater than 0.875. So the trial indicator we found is 13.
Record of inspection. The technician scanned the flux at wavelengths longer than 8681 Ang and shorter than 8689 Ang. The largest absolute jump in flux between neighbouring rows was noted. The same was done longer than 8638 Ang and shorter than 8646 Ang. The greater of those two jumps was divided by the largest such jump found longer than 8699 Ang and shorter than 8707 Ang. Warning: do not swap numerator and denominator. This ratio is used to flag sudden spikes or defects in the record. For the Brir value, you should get 7.0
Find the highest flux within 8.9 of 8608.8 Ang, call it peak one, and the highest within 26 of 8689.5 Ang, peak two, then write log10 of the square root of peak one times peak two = 0.099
